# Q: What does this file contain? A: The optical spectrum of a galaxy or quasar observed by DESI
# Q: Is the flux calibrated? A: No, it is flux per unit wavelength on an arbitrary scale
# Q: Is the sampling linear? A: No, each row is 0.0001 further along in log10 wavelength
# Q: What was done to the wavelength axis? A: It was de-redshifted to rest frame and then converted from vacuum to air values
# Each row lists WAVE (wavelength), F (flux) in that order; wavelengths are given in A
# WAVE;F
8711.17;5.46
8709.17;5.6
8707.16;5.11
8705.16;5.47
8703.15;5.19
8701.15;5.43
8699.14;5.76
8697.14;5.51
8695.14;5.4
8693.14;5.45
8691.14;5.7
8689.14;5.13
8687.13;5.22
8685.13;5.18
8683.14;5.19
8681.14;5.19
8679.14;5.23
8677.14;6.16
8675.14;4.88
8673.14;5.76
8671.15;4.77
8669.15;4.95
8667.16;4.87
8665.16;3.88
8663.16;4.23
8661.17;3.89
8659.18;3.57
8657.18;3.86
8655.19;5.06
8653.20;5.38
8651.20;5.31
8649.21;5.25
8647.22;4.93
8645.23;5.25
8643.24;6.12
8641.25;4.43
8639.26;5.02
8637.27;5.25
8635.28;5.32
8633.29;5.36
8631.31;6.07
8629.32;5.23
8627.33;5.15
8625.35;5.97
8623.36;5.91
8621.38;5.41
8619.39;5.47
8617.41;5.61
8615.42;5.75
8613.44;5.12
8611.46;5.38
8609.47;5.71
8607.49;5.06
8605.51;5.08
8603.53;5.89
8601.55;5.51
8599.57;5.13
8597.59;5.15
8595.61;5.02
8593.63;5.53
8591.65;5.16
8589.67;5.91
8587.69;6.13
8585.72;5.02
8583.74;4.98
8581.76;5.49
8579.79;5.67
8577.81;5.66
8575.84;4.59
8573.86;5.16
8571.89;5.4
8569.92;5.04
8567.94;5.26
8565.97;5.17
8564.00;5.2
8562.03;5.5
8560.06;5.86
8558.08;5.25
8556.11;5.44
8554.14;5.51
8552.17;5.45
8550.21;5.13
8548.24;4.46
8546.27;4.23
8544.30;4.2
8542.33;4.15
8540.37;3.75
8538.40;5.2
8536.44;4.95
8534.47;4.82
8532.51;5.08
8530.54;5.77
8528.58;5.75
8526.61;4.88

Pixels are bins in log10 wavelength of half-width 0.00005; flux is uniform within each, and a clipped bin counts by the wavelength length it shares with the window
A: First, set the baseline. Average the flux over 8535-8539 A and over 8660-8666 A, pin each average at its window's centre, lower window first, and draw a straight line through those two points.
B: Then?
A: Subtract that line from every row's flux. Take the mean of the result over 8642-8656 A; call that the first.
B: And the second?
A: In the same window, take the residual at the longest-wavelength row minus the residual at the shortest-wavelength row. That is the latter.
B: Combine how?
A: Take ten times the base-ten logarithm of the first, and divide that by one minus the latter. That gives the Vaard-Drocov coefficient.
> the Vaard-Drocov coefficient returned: 0.4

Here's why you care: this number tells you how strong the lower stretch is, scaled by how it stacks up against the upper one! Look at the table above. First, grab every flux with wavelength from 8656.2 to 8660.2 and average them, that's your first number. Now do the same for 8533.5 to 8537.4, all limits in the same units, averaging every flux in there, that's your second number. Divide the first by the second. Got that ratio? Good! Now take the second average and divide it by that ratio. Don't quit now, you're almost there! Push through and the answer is 6.4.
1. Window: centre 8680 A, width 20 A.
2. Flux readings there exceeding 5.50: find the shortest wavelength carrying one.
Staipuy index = 8673.14 A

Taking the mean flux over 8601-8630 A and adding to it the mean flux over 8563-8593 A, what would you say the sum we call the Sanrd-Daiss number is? 10.81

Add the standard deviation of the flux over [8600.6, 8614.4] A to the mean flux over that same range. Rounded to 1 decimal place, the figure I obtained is 5.7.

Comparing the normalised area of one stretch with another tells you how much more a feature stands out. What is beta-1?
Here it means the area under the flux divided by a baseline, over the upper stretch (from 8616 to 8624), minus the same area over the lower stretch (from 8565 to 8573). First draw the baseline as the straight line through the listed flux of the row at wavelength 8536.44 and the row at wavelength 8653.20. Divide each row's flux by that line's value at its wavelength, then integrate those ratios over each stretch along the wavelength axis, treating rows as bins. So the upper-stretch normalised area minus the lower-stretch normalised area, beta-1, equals 0.3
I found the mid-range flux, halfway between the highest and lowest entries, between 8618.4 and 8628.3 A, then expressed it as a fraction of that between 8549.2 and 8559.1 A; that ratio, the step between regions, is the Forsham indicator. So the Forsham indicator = 1.05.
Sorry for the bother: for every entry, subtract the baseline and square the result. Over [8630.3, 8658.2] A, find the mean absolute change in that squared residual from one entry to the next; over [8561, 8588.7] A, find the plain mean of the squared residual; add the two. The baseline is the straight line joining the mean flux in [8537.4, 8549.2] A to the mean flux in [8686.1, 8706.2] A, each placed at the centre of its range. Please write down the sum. 1.09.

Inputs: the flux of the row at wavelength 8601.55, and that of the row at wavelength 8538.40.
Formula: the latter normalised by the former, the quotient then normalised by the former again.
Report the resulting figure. 0.171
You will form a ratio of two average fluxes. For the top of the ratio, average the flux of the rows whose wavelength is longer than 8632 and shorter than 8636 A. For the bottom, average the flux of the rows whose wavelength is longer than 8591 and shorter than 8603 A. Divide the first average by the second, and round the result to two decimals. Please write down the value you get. 1.02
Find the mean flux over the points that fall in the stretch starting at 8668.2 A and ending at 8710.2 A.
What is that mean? 5.35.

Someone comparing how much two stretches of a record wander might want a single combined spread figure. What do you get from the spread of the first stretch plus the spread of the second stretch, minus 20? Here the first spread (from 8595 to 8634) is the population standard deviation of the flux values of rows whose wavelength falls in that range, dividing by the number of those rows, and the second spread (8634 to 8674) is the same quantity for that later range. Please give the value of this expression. -19.0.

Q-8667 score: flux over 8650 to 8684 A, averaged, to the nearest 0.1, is 4.8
